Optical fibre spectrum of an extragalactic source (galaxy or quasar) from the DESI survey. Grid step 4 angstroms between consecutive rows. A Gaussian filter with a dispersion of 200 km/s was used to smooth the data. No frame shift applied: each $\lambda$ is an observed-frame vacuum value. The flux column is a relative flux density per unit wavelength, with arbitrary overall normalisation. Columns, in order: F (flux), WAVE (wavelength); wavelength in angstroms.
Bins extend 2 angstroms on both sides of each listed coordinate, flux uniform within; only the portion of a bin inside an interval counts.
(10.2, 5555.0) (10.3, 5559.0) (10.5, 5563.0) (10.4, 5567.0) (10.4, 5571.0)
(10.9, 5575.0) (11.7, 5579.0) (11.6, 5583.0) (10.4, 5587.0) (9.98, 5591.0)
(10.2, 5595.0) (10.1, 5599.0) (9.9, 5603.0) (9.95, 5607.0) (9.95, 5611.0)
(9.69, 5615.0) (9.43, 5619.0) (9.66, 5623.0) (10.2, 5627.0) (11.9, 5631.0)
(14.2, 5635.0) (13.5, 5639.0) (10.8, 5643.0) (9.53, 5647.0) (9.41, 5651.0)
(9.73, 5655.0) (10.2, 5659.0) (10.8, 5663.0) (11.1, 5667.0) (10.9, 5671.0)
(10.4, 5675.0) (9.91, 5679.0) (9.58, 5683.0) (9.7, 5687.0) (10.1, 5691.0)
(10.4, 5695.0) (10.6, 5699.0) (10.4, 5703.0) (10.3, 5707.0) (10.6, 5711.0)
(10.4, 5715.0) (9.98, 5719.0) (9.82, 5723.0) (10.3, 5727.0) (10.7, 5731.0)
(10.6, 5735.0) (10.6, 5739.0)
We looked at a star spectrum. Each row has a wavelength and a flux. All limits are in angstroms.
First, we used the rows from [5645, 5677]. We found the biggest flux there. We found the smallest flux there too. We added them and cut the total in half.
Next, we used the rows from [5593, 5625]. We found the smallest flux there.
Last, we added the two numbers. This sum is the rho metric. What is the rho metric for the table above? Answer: 19.7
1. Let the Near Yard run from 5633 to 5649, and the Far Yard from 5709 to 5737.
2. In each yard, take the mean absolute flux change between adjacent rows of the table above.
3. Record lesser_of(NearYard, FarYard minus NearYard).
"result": -1.3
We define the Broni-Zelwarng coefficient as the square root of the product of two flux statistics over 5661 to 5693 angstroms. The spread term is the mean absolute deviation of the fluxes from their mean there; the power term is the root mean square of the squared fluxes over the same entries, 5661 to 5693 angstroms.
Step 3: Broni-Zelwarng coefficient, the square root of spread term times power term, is 7.2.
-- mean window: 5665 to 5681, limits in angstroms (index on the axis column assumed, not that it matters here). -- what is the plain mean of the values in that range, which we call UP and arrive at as 10.6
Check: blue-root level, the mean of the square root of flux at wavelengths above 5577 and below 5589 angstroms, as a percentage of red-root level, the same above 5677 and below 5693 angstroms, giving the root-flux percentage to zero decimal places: 107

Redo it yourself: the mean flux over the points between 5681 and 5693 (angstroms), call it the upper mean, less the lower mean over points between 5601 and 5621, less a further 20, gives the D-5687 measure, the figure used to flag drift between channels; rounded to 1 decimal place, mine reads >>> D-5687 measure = -20.0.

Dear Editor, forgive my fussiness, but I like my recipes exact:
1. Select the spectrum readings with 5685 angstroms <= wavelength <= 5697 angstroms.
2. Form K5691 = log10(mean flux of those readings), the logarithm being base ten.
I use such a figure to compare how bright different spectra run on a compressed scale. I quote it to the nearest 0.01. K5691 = 1.00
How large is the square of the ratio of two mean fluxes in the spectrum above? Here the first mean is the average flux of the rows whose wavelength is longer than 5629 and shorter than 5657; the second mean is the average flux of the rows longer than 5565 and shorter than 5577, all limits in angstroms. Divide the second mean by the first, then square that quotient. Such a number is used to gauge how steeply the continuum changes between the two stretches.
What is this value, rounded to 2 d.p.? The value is 0.88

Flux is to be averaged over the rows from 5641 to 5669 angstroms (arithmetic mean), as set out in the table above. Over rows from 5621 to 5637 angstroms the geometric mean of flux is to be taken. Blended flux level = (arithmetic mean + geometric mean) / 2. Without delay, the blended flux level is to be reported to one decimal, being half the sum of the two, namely 10.8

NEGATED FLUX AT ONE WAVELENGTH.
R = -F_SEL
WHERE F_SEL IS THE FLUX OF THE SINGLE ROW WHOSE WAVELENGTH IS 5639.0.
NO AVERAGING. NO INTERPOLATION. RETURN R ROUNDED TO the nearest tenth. -13.5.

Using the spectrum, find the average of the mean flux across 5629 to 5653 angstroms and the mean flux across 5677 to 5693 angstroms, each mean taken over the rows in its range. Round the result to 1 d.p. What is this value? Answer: 10.7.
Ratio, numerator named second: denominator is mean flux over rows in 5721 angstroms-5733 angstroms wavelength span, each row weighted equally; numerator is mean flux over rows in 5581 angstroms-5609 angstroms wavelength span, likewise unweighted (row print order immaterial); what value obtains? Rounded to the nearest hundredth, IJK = 1.00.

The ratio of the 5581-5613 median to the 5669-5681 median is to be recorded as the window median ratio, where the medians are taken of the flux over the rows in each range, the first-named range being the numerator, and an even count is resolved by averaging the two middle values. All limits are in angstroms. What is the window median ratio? 0.97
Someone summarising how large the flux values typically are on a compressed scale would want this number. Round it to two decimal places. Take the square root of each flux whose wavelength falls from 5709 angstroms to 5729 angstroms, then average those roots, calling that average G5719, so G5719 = 3.20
